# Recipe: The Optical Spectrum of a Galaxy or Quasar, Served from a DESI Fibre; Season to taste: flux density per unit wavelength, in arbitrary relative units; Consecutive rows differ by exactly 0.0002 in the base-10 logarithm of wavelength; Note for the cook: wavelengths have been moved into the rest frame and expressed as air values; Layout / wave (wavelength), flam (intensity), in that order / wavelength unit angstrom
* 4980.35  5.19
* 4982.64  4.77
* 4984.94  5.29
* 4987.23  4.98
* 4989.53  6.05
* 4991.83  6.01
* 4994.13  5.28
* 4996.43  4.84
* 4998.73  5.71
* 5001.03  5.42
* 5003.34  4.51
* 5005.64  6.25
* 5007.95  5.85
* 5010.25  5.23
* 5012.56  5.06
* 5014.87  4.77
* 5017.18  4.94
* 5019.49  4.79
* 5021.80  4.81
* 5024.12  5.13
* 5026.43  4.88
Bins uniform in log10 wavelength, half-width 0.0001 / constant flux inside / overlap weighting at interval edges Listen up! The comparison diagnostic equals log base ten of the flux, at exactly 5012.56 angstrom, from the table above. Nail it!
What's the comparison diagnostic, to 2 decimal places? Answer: 0.70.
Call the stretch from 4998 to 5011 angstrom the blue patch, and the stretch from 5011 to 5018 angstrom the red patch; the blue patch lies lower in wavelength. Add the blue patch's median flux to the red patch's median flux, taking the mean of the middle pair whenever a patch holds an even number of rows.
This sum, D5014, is 10.5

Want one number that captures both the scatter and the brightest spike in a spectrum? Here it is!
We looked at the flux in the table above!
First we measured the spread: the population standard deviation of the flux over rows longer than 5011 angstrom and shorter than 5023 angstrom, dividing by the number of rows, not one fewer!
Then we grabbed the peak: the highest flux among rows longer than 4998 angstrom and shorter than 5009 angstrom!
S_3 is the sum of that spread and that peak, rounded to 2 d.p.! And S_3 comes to 6.36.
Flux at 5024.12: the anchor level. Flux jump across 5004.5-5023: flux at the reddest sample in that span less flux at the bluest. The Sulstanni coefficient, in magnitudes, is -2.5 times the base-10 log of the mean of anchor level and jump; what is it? -0.66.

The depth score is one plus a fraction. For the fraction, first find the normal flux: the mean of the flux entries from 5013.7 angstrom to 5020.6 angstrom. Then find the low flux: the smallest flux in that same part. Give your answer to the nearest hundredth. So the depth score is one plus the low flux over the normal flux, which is 1.99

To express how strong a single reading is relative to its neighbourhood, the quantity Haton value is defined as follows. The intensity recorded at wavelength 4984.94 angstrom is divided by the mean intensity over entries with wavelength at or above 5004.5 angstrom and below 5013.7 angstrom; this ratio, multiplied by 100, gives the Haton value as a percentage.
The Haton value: 95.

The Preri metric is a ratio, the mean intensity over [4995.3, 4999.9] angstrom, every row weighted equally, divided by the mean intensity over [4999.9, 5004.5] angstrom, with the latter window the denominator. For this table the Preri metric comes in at 1.06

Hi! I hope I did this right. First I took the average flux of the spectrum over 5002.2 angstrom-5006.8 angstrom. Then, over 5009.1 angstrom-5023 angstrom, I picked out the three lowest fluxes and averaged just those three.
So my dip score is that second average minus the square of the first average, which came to -24.2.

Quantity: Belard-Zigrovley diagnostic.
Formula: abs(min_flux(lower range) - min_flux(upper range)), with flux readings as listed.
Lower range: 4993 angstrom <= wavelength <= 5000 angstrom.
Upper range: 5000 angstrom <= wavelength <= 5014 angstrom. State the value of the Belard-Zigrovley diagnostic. 0.330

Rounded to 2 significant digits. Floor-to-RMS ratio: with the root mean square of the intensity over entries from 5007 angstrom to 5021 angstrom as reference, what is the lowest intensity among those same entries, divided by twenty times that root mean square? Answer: 0.047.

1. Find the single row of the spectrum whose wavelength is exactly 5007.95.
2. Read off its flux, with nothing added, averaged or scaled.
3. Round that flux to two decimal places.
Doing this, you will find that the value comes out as 5.85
